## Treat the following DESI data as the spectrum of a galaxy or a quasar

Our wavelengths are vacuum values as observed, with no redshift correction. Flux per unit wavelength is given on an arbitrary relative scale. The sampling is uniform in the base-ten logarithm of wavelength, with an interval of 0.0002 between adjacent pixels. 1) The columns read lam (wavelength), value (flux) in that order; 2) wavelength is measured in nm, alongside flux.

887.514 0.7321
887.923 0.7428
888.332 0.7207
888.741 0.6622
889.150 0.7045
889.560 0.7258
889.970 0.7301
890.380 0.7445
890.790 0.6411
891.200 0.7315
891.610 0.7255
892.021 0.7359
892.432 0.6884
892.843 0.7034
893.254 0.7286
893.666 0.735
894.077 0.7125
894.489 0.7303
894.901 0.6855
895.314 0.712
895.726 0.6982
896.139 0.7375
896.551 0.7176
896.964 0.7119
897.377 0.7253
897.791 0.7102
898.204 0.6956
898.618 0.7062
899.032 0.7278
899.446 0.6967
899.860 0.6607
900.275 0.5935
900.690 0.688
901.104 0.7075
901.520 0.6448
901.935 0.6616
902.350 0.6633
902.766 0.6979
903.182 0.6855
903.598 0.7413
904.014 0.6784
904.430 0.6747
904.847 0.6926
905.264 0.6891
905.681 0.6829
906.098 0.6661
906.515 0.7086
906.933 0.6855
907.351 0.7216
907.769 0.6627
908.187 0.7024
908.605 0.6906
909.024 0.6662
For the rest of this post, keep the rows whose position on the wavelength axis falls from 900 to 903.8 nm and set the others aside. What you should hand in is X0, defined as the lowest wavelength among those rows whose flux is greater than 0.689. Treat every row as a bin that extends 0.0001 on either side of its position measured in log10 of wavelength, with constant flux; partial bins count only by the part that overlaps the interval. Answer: 901.104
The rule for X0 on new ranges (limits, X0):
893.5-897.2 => 893.666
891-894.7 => 891.200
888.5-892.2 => 889.150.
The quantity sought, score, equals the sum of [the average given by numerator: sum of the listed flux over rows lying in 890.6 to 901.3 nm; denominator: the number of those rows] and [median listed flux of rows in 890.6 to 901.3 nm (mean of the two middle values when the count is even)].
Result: 1.42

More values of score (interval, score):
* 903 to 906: 1.38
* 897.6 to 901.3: 1.38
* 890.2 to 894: 1.44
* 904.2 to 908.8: 1.38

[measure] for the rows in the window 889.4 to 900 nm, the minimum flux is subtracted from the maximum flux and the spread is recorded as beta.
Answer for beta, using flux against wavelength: 0.103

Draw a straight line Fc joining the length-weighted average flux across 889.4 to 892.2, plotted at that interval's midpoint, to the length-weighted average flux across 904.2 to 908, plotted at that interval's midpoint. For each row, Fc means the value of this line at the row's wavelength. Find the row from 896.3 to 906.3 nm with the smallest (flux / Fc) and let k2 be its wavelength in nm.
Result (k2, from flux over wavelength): 900.275 nm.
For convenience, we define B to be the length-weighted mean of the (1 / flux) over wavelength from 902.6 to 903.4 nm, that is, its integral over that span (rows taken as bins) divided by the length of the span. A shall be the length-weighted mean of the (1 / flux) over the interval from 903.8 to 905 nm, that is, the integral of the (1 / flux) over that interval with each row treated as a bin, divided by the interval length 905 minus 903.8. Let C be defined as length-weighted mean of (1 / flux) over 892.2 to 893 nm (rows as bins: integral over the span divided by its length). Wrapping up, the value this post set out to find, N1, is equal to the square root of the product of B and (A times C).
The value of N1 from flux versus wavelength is 1.74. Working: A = 1.47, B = 1.45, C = 1.44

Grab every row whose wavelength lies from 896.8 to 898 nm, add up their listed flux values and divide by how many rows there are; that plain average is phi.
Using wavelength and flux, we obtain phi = 0.716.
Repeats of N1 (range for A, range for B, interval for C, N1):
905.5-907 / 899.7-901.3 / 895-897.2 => 1.76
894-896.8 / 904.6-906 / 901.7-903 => 1.74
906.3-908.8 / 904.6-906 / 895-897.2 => 1.71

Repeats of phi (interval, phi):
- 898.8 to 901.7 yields 0.674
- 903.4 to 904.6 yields 0.698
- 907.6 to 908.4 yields 0.683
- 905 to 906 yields 0.686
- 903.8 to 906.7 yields 0.685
